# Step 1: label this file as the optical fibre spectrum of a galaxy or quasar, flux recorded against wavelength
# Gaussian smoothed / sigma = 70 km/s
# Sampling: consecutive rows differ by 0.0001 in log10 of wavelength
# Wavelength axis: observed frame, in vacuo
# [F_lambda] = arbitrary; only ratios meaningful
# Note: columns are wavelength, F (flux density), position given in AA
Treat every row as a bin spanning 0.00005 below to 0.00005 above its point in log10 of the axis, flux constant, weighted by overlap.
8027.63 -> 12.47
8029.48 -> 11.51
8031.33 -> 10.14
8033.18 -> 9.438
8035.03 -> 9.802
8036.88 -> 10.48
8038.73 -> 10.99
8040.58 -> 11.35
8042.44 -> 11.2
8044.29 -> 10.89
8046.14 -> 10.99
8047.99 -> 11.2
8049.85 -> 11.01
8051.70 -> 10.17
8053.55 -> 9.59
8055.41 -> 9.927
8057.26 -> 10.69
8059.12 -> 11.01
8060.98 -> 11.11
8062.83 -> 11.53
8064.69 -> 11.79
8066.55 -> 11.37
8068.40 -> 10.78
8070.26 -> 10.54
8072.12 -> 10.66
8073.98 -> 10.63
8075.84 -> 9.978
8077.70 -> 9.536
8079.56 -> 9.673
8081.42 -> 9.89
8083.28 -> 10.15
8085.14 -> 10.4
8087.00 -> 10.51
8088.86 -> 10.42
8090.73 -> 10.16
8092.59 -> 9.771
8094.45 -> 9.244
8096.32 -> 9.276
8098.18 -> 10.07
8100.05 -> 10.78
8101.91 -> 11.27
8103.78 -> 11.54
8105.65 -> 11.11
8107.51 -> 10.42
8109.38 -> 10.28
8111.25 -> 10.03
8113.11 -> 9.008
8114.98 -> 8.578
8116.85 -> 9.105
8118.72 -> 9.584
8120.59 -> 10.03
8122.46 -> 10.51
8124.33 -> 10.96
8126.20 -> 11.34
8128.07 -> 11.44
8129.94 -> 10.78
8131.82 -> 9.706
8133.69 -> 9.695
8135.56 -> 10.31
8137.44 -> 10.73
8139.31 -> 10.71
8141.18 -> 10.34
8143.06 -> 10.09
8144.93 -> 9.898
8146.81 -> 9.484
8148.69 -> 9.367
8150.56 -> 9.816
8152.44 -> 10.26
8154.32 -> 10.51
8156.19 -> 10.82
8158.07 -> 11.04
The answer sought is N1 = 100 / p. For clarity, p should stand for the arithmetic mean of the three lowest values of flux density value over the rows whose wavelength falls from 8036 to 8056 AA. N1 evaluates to 10.1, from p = 9.9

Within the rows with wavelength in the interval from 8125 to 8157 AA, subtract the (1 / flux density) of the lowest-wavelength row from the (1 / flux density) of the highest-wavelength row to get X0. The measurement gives 0.004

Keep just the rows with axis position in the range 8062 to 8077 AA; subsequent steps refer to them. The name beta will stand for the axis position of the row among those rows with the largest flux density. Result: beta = 8064.69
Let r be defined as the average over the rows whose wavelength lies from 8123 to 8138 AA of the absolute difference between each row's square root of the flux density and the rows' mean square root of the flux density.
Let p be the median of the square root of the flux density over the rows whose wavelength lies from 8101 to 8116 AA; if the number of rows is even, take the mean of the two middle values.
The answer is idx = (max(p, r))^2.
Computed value 10.3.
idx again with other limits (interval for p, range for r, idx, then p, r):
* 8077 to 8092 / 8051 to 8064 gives 10.2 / 3.19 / 0.090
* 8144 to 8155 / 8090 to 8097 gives 9.9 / 3.14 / 0.057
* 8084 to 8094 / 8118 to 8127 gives 10.4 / 3.22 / 0.084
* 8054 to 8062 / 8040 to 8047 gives 10.8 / 3.29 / 0.025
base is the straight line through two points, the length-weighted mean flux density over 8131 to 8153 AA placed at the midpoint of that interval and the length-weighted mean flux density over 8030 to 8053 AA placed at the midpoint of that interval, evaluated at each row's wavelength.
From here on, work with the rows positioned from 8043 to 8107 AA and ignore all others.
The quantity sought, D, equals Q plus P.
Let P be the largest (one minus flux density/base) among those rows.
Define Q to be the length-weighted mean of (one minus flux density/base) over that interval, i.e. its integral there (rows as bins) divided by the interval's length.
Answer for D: 0.10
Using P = 0.10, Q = -0.008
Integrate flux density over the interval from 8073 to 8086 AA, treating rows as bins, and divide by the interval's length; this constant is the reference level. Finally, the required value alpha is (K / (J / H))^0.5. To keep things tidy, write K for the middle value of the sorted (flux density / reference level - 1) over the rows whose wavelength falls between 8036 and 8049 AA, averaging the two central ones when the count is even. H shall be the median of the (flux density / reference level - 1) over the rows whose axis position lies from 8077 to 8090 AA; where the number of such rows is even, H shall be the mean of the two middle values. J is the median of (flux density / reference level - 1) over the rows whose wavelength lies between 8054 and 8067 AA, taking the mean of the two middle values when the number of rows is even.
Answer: 0.10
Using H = 0.011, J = 0.11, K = 0.09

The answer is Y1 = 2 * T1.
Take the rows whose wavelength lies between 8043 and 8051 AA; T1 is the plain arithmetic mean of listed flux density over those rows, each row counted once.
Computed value 22.0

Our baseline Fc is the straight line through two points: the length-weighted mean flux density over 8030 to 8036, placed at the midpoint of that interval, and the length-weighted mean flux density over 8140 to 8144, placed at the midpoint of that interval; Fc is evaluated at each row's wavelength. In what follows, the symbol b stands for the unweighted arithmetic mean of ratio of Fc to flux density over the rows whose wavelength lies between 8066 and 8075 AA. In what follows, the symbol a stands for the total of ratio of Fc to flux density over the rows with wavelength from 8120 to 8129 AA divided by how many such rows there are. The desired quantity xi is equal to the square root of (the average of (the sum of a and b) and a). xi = 1.19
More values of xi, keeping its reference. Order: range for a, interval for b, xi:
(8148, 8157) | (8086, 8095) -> 1.23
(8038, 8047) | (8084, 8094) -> 1.18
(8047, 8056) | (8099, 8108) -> 1.19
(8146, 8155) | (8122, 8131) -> 1.23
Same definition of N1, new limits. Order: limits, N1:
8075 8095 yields 10.5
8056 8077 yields 9.6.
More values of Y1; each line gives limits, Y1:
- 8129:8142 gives 20.6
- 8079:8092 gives 20.3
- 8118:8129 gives 21.3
